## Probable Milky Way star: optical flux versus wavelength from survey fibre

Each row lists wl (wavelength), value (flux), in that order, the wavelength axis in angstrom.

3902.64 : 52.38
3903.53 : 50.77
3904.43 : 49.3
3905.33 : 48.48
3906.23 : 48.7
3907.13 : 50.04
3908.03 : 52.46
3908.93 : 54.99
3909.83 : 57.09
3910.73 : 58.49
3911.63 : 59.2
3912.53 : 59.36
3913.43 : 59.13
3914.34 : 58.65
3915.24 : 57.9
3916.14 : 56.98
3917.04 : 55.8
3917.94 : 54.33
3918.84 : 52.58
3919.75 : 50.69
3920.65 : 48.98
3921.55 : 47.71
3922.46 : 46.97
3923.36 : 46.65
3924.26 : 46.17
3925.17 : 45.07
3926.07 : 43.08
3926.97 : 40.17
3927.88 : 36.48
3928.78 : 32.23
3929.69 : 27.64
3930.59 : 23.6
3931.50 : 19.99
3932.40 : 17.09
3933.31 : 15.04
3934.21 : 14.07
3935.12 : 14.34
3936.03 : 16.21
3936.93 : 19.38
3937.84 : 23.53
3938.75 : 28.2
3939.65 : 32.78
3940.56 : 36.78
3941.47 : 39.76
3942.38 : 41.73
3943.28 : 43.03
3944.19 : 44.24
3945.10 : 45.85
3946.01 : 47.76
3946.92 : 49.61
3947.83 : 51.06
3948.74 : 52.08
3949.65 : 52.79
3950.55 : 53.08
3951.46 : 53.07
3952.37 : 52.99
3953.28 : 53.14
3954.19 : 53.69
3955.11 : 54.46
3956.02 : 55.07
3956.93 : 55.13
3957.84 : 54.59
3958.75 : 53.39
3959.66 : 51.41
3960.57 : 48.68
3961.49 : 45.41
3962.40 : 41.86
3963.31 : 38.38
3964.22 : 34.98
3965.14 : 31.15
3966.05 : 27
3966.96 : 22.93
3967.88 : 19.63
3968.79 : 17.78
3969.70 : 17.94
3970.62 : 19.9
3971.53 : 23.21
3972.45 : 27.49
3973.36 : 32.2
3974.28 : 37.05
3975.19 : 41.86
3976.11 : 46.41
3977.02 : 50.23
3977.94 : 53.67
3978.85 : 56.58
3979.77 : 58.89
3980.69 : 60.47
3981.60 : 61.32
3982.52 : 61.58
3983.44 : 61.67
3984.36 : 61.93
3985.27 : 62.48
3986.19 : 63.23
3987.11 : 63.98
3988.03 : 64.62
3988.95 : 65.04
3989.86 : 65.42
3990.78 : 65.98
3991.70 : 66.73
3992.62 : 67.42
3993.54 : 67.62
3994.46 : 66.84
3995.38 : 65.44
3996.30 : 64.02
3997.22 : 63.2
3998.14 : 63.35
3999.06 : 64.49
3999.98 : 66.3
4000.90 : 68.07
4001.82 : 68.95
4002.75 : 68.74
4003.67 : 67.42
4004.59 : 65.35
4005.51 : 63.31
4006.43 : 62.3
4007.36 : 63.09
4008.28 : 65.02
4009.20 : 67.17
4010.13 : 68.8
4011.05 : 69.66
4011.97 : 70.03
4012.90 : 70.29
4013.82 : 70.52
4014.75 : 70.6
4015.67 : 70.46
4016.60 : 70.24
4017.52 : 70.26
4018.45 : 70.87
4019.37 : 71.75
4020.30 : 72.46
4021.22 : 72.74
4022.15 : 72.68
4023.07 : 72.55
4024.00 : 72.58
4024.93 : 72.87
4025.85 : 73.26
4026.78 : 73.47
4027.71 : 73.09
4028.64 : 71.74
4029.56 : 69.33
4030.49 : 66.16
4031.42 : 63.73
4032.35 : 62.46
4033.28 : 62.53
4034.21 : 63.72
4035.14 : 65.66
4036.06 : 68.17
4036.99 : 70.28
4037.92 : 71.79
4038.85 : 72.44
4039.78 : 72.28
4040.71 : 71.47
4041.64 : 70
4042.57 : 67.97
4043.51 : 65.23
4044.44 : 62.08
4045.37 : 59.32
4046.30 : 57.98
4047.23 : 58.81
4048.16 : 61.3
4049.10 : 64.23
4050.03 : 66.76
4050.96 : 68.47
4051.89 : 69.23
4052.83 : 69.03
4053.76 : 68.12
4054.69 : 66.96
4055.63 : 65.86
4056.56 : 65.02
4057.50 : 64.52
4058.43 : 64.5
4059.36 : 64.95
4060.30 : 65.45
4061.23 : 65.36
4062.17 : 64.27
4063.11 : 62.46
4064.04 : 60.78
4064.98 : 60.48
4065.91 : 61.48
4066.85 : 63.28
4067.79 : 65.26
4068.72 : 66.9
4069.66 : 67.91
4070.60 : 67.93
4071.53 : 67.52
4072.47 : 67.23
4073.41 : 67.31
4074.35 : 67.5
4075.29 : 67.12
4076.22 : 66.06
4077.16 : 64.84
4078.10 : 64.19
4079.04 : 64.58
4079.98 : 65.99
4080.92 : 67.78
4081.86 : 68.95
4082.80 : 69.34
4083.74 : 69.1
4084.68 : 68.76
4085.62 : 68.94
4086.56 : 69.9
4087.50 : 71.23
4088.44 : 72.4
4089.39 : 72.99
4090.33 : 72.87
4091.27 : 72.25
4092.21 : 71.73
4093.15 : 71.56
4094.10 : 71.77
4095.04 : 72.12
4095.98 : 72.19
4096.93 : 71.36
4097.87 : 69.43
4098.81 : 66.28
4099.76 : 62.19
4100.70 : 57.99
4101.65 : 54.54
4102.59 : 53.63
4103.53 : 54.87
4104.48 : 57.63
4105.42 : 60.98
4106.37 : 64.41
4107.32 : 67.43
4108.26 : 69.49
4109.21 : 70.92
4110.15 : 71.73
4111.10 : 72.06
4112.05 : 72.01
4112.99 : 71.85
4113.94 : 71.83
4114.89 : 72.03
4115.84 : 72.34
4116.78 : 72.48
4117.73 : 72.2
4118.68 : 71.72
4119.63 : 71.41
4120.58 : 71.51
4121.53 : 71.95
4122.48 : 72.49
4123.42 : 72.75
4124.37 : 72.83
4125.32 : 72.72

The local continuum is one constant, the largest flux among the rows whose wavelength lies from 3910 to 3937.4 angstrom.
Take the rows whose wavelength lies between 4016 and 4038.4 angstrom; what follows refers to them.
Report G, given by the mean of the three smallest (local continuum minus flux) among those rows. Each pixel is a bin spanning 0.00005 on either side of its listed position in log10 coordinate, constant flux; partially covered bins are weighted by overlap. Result -14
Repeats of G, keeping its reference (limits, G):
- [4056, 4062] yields -6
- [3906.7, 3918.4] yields 0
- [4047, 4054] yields -10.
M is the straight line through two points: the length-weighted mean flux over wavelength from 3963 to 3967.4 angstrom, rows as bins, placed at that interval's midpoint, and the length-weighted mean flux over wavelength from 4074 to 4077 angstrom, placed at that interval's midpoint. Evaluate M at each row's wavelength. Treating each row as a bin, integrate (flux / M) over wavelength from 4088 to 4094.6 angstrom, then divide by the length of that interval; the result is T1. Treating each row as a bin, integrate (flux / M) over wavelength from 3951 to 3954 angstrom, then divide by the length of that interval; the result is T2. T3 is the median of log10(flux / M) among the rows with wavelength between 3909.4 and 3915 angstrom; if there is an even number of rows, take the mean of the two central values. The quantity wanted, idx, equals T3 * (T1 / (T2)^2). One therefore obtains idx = 0.16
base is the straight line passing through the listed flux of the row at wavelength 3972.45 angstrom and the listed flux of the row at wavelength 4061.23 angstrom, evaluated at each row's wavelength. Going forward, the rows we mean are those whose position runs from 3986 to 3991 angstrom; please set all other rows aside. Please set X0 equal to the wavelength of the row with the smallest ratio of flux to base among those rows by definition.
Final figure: 3990.78 angstrom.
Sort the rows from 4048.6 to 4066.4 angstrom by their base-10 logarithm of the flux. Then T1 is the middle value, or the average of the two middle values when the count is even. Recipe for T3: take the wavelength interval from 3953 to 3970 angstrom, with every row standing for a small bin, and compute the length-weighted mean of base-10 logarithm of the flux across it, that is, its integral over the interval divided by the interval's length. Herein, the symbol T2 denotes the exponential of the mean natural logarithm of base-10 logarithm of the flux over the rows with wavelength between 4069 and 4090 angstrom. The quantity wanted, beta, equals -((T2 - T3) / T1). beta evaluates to -0.14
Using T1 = 1.81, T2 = 1.83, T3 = 1.582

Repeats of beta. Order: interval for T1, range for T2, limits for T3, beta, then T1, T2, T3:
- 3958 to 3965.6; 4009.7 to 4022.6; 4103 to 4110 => -0.03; 1.64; 1.85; 1.805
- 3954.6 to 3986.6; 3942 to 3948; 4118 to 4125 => 0.12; 1.69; 1.66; 1.859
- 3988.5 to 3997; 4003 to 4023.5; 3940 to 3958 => -0.08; 1.82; 1.84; 1.689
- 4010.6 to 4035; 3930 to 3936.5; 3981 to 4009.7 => 0.32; 1.85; 1.23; 1.812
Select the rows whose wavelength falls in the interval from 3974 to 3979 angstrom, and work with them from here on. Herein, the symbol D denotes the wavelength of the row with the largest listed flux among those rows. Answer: 3978.85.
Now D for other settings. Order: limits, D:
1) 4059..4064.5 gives 4060.30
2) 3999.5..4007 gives 4001.82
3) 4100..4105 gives 4100.70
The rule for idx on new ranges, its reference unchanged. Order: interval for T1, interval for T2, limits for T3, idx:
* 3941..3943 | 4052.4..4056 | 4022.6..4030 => 0.22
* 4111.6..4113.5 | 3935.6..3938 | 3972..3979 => 0.13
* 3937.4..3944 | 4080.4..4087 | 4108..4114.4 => -0.06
